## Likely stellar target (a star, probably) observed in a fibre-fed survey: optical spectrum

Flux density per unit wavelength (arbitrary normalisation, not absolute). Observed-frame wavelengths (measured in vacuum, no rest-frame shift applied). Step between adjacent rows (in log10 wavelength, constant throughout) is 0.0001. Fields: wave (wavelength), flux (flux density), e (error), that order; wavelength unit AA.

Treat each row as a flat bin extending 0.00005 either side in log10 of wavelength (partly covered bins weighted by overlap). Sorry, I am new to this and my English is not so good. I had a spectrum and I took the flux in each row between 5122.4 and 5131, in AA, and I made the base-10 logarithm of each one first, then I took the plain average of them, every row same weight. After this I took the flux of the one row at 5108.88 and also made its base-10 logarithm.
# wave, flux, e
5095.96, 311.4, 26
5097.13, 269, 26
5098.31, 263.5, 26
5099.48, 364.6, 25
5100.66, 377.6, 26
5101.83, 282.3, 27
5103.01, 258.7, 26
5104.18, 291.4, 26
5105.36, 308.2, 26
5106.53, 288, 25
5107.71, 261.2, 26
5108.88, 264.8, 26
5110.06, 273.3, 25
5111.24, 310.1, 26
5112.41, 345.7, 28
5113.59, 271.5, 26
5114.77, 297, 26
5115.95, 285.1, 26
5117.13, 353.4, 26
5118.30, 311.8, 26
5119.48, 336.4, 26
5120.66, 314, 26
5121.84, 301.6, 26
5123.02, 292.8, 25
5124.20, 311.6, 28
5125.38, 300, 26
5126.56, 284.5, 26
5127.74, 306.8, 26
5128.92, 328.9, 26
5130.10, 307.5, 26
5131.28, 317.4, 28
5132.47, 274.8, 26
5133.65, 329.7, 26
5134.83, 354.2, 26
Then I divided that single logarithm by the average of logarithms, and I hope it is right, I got 0.98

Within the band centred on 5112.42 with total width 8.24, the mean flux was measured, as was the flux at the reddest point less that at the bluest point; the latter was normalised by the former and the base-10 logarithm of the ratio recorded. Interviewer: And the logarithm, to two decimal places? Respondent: -1.16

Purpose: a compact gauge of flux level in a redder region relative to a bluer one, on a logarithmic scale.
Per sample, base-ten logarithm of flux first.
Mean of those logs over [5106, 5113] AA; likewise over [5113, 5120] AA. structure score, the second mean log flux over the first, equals 1.01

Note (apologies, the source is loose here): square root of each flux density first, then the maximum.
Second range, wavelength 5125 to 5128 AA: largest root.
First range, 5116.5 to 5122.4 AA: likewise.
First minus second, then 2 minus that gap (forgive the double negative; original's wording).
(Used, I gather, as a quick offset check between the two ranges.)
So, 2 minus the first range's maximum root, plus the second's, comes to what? 0.7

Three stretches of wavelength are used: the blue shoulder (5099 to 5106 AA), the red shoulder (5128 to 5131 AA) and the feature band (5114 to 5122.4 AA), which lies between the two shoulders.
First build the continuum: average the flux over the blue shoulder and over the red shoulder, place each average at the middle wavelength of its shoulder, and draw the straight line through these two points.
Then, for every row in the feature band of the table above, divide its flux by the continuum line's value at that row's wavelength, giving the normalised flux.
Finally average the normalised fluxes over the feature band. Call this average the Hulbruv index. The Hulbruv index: 0.993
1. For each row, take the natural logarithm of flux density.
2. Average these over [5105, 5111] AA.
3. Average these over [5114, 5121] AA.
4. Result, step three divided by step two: 1.02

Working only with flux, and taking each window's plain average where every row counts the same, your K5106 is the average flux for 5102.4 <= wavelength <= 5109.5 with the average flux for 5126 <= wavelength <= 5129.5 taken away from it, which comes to -28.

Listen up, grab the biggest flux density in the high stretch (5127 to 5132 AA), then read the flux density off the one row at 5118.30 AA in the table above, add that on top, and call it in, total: 641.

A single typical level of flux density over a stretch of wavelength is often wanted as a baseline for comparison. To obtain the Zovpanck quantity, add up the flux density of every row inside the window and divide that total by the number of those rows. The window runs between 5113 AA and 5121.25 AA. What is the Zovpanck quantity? 310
